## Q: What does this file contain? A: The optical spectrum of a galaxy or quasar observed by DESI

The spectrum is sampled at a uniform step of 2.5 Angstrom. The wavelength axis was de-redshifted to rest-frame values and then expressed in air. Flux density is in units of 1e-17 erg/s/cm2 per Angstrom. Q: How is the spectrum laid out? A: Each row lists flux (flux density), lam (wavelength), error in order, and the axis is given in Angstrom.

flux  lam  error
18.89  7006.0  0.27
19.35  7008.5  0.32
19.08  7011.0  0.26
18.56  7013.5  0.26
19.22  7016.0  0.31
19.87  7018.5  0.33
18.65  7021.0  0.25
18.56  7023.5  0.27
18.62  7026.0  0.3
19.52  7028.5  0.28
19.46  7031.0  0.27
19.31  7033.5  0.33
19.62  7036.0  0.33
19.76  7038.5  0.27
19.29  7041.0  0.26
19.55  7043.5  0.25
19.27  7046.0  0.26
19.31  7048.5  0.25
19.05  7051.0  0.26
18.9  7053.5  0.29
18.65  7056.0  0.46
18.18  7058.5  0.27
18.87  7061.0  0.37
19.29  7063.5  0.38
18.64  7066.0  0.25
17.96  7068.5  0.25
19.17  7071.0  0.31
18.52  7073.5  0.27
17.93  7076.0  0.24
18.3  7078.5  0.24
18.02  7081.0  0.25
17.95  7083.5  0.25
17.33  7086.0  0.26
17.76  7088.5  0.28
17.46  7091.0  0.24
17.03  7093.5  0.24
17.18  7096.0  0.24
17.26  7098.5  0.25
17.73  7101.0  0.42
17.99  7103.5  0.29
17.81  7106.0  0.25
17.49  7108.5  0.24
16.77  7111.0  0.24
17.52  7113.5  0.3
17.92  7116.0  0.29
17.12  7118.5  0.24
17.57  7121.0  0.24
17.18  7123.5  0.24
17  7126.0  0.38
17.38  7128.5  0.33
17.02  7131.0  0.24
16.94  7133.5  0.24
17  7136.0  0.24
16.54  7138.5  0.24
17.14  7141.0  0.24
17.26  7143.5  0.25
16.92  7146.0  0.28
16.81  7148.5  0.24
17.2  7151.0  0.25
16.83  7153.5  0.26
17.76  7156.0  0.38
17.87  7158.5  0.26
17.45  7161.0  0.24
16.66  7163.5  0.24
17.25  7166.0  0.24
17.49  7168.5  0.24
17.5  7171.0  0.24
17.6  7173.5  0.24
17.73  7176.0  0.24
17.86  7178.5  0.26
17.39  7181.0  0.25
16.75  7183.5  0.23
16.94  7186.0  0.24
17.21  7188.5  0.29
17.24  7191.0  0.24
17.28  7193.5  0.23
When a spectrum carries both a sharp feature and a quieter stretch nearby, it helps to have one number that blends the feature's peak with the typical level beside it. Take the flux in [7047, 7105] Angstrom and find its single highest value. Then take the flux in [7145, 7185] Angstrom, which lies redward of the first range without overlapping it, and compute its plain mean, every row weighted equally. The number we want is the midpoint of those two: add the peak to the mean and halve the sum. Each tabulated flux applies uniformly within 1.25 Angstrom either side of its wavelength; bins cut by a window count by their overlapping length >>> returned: 18.3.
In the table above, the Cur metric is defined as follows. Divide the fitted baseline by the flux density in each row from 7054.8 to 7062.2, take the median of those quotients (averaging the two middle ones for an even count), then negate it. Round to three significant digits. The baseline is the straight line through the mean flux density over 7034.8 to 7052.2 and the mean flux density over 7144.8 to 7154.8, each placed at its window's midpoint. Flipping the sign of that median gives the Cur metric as -1.03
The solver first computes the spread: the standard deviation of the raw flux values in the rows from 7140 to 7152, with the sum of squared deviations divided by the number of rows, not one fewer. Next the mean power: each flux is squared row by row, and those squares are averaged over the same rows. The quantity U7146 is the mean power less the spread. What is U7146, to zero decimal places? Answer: 291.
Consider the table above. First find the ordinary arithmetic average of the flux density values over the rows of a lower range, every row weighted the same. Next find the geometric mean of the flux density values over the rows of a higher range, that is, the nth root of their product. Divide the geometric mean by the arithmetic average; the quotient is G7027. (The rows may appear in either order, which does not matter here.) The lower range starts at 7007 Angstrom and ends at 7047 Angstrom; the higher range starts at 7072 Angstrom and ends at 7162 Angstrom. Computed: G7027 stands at 0.905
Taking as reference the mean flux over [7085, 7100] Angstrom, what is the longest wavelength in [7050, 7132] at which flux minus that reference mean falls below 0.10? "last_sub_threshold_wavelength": 7131.0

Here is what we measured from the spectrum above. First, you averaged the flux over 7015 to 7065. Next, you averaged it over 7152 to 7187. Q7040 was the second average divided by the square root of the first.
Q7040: 3.97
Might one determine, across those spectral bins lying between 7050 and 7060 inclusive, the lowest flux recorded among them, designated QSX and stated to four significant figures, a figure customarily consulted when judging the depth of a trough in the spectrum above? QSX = 18.18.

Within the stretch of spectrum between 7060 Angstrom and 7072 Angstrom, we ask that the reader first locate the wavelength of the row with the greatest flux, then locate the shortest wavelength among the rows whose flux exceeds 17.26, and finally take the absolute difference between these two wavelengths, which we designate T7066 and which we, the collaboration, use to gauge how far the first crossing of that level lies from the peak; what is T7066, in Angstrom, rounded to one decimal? 2.5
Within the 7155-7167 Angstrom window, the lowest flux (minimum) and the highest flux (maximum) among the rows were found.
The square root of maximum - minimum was 1.10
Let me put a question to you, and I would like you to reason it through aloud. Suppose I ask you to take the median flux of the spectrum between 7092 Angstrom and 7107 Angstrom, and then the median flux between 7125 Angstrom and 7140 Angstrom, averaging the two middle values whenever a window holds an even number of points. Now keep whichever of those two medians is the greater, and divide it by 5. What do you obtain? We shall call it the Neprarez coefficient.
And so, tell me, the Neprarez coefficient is 3.50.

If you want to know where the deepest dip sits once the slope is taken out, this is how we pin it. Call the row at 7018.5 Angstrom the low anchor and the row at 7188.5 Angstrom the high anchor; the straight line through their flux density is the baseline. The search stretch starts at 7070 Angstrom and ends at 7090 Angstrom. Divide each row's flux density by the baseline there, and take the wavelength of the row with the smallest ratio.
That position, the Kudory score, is 7086.0 Angstrom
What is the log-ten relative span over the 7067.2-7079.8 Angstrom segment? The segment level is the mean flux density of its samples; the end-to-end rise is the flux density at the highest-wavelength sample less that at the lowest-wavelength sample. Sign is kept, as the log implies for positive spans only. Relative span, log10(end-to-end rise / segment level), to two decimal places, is -1.73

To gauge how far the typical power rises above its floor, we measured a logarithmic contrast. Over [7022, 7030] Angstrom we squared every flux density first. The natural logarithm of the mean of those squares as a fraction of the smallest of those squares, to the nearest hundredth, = 0.04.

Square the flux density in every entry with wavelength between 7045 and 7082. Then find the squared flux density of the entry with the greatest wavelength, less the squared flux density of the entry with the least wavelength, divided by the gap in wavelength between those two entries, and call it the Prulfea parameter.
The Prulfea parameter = -1.3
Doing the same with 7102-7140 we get -1.4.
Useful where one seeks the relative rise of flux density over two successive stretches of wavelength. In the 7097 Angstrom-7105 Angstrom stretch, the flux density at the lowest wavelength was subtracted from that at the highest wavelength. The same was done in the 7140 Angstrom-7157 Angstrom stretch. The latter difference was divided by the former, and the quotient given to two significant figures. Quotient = 0.85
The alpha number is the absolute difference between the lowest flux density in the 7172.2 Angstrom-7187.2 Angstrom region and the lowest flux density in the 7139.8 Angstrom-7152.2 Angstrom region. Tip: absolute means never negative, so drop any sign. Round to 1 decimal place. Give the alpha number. 0.1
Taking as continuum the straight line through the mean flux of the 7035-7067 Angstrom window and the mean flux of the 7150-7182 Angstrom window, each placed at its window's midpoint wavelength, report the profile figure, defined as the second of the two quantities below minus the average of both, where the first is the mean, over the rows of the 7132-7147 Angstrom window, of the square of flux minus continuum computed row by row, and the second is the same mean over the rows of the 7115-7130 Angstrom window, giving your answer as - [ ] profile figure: -0.10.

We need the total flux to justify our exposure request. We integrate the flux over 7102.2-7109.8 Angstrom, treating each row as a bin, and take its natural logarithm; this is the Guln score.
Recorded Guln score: 4.9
